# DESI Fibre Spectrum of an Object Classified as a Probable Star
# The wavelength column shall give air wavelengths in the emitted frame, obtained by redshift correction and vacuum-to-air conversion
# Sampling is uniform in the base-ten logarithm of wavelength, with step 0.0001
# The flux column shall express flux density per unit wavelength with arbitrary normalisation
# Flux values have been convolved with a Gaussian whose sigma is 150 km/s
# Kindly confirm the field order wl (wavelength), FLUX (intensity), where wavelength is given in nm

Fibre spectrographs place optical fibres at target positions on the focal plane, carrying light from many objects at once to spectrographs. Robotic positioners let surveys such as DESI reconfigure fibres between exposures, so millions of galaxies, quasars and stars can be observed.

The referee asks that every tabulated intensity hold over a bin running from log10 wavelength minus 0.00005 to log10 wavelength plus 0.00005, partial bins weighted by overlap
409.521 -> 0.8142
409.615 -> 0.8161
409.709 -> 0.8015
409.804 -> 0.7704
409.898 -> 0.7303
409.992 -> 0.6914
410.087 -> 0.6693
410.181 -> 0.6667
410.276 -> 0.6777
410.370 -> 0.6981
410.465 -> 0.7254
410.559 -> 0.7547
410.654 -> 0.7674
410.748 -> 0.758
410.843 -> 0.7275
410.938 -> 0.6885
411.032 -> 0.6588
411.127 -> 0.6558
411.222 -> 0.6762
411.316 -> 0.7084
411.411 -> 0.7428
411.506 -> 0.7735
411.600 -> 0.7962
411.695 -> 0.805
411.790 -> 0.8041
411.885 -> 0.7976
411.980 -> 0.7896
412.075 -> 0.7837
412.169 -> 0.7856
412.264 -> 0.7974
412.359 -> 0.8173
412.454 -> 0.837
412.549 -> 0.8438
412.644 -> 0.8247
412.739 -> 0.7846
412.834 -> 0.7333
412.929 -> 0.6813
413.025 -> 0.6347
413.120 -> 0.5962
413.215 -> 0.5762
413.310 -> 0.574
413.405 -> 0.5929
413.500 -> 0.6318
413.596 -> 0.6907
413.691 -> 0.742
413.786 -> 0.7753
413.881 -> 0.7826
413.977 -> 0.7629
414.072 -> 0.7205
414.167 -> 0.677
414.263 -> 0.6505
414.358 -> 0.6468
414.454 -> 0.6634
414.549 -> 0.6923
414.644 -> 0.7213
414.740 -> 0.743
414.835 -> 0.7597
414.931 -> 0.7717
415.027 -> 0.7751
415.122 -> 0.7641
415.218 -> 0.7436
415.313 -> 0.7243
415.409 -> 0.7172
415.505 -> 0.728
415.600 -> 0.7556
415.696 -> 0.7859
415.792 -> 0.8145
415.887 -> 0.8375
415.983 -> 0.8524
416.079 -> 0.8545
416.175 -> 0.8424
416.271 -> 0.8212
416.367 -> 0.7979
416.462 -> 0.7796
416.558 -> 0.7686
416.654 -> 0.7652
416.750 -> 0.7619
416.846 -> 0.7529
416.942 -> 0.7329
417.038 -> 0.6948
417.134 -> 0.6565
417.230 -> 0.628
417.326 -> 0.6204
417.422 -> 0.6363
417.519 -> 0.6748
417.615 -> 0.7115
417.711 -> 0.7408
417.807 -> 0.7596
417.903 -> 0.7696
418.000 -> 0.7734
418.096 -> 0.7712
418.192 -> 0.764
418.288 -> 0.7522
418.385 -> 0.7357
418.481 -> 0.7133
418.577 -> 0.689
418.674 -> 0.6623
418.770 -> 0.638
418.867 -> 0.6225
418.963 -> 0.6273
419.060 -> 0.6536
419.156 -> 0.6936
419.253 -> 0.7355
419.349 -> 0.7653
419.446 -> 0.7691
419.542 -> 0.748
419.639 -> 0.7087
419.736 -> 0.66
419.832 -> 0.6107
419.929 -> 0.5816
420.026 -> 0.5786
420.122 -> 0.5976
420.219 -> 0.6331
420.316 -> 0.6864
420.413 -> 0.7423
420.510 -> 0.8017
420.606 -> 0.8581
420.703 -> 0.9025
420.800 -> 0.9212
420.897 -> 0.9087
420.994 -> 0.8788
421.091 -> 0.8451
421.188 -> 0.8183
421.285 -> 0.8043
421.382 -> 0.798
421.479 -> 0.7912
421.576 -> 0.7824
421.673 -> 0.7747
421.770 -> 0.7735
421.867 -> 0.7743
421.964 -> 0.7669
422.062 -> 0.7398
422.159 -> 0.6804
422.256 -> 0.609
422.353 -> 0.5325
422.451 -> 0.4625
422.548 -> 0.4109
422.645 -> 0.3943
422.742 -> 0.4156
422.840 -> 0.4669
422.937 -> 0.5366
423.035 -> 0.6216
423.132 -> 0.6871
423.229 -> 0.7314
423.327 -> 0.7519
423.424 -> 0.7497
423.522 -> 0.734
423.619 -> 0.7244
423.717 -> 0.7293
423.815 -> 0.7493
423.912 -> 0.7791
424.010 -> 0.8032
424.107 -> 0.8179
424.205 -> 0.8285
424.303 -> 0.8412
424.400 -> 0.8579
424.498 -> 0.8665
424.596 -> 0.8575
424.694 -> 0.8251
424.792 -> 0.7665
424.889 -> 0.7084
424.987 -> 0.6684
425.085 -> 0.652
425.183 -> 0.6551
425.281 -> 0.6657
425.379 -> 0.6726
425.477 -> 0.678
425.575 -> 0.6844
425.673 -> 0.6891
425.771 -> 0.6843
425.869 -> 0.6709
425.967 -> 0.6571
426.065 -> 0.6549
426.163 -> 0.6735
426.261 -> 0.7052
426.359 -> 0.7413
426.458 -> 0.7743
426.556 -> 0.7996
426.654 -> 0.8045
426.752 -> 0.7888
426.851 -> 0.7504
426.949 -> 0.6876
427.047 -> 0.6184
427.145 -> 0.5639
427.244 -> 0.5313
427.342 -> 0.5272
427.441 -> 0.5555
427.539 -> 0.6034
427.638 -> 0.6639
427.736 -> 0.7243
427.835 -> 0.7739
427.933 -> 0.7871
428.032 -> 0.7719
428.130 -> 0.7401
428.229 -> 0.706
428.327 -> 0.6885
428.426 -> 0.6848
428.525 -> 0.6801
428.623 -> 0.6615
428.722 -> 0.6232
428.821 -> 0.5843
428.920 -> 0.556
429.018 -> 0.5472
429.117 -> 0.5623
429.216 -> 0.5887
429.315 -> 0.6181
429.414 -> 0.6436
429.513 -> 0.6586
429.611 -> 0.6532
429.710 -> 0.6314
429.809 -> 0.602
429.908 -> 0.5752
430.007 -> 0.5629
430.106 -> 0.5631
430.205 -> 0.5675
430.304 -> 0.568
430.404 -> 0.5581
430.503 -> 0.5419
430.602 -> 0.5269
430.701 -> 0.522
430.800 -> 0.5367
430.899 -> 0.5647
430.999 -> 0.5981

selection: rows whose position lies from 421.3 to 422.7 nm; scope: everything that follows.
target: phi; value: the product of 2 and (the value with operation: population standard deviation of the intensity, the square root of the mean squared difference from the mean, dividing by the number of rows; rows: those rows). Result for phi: 0.29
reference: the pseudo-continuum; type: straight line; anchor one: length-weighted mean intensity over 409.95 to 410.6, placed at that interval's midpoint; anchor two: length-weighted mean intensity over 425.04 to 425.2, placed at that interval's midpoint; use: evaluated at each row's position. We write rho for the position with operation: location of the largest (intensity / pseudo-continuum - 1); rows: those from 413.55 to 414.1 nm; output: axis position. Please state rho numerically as 413.881 nm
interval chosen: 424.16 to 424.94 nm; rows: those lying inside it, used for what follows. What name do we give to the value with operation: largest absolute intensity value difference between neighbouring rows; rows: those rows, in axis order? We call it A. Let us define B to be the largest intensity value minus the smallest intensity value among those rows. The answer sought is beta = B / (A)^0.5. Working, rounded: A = 0.059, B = 0.16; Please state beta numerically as 0.65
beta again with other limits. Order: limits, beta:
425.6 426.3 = 0.28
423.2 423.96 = 0.32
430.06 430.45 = 0.10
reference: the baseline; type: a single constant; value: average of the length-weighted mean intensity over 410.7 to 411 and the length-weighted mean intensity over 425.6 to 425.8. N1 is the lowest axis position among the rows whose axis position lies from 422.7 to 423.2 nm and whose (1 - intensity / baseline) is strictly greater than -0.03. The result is 422.742 nm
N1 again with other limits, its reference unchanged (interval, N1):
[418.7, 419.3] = 418.770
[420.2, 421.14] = 420.219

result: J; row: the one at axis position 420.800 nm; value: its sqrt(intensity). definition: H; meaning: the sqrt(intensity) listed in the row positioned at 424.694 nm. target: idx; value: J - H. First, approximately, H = 0.91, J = 0.96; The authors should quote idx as 0.05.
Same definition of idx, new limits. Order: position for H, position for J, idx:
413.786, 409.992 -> -0.05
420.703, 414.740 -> -0.09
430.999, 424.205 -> 0.14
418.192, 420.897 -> 0.08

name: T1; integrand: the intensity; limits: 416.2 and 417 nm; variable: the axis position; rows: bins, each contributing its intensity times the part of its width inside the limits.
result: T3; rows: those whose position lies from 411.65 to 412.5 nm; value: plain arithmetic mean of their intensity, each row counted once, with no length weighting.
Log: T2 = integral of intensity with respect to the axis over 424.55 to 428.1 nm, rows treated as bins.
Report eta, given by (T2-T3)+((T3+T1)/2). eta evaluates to 2.4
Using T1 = 0.6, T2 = 2.5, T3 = 0.80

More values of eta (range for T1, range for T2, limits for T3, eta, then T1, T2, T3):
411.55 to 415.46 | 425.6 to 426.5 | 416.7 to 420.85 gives 1.7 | 2.9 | 0.6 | 0.71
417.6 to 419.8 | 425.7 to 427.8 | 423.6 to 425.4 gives 1.8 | 1.6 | 1.4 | 0.76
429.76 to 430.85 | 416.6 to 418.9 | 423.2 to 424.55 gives 1.5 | 0.6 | 1.6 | 0.78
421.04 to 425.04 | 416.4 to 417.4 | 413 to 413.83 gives 1.8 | 2.9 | 0.7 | 0.65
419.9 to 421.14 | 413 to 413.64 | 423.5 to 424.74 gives 0.5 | 1.0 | 0.4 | 0.80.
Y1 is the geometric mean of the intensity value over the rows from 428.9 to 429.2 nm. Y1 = 0.56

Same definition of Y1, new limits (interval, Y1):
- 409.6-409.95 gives 0.78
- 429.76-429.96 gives 0.59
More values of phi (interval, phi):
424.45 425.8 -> 0.15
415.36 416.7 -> 0.09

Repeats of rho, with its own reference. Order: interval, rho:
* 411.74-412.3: 411.790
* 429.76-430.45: 429.809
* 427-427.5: 427.047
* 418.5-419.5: 419.446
